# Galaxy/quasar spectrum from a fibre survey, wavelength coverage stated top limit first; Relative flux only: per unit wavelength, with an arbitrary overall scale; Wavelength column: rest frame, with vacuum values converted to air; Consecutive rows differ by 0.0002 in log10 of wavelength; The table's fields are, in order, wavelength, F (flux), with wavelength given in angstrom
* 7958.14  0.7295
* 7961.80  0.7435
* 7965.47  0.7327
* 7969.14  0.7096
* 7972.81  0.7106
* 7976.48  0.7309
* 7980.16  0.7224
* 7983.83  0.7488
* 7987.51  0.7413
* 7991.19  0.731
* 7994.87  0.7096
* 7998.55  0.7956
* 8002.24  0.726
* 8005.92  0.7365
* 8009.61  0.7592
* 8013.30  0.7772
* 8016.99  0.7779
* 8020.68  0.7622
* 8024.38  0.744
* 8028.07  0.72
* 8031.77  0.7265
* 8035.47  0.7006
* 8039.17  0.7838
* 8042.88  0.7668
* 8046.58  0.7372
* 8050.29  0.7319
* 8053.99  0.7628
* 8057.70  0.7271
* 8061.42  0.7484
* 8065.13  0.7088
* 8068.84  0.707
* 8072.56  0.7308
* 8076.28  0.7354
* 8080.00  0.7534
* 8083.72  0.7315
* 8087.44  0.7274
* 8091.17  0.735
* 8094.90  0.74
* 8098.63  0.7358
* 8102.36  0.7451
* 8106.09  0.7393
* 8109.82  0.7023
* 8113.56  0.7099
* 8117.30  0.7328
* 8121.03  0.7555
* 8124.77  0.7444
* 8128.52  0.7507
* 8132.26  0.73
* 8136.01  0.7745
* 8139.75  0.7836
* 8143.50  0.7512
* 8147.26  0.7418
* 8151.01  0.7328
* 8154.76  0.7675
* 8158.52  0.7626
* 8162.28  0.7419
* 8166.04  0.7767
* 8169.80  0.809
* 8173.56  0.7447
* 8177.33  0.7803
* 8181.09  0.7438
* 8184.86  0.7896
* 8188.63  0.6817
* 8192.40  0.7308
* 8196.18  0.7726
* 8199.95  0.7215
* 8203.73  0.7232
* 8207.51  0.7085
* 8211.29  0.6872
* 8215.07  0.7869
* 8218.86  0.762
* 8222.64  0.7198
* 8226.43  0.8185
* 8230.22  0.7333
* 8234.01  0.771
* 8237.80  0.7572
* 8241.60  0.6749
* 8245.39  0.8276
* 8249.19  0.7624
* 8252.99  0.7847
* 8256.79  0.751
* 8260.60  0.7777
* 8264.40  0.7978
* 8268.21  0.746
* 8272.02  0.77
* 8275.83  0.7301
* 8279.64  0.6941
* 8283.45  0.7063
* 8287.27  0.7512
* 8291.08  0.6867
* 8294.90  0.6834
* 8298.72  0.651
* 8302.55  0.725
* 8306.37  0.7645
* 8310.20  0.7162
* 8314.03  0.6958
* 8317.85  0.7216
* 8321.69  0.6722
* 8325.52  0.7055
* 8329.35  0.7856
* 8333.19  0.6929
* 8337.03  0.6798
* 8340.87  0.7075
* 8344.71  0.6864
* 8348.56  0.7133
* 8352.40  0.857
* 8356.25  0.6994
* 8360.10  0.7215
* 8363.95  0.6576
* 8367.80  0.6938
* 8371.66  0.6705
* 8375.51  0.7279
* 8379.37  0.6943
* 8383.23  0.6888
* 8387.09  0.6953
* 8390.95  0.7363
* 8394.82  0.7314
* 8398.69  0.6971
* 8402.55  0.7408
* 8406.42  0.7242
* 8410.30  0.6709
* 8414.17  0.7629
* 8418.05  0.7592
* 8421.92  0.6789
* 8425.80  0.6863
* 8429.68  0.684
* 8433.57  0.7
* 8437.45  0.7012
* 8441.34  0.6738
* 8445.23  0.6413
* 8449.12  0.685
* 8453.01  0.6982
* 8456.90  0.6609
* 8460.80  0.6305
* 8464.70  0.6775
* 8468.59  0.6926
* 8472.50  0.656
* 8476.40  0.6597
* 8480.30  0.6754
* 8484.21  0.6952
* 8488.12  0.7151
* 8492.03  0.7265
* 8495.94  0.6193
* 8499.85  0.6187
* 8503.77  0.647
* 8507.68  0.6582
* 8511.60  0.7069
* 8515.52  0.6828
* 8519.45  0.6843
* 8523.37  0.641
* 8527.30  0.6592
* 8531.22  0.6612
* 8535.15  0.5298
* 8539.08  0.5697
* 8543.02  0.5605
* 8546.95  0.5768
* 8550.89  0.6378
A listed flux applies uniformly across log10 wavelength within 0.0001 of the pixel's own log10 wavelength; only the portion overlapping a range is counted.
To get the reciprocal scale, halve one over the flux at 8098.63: 0.680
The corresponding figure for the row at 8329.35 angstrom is 0.636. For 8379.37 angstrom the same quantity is 0.720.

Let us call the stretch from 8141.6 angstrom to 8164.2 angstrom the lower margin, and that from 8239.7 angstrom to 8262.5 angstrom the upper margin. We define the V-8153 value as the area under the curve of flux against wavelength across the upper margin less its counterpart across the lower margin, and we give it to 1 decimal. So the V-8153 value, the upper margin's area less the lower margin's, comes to 0.5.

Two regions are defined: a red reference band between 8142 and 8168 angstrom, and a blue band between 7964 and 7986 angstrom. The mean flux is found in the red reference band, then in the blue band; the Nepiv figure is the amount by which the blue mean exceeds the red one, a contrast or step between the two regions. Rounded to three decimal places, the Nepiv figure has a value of -0.028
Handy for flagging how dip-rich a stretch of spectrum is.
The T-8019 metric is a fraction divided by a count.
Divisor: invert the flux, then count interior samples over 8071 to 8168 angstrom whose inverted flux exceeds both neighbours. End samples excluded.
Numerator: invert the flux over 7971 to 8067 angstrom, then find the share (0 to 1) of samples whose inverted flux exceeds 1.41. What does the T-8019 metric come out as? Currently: 0.011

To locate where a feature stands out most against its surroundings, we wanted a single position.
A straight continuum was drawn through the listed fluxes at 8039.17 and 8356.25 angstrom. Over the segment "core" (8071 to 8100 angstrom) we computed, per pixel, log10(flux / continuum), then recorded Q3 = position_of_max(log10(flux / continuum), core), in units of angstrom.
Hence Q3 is 8080.00 angstrom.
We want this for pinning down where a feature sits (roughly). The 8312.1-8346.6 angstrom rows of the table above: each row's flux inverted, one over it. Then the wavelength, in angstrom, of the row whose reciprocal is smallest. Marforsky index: 8329.35 angstrom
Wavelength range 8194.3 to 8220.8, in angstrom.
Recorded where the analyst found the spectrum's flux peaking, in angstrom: 8215.07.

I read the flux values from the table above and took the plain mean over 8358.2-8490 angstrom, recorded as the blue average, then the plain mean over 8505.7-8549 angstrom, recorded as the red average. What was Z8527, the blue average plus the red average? 1.32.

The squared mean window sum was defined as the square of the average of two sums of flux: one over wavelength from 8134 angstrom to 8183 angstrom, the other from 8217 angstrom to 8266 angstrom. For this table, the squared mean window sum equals 98.5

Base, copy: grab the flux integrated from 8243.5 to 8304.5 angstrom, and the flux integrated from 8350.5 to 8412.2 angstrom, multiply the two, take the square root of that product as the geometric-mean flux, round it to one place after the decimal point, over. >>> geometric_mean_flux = 44.6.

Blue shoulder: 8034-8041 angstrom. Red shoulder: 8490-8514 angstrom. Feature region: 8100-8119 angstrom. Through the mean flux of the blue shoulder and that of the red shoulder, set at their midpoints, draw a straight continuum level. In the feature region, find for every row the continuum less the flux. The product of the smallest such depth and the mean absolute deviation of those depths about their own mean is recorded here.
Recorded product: -0.0002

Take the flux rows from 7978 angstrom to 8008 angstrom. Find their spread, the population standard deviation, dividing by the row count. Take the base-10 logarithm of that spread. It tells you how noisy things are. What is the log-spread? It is -1.6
